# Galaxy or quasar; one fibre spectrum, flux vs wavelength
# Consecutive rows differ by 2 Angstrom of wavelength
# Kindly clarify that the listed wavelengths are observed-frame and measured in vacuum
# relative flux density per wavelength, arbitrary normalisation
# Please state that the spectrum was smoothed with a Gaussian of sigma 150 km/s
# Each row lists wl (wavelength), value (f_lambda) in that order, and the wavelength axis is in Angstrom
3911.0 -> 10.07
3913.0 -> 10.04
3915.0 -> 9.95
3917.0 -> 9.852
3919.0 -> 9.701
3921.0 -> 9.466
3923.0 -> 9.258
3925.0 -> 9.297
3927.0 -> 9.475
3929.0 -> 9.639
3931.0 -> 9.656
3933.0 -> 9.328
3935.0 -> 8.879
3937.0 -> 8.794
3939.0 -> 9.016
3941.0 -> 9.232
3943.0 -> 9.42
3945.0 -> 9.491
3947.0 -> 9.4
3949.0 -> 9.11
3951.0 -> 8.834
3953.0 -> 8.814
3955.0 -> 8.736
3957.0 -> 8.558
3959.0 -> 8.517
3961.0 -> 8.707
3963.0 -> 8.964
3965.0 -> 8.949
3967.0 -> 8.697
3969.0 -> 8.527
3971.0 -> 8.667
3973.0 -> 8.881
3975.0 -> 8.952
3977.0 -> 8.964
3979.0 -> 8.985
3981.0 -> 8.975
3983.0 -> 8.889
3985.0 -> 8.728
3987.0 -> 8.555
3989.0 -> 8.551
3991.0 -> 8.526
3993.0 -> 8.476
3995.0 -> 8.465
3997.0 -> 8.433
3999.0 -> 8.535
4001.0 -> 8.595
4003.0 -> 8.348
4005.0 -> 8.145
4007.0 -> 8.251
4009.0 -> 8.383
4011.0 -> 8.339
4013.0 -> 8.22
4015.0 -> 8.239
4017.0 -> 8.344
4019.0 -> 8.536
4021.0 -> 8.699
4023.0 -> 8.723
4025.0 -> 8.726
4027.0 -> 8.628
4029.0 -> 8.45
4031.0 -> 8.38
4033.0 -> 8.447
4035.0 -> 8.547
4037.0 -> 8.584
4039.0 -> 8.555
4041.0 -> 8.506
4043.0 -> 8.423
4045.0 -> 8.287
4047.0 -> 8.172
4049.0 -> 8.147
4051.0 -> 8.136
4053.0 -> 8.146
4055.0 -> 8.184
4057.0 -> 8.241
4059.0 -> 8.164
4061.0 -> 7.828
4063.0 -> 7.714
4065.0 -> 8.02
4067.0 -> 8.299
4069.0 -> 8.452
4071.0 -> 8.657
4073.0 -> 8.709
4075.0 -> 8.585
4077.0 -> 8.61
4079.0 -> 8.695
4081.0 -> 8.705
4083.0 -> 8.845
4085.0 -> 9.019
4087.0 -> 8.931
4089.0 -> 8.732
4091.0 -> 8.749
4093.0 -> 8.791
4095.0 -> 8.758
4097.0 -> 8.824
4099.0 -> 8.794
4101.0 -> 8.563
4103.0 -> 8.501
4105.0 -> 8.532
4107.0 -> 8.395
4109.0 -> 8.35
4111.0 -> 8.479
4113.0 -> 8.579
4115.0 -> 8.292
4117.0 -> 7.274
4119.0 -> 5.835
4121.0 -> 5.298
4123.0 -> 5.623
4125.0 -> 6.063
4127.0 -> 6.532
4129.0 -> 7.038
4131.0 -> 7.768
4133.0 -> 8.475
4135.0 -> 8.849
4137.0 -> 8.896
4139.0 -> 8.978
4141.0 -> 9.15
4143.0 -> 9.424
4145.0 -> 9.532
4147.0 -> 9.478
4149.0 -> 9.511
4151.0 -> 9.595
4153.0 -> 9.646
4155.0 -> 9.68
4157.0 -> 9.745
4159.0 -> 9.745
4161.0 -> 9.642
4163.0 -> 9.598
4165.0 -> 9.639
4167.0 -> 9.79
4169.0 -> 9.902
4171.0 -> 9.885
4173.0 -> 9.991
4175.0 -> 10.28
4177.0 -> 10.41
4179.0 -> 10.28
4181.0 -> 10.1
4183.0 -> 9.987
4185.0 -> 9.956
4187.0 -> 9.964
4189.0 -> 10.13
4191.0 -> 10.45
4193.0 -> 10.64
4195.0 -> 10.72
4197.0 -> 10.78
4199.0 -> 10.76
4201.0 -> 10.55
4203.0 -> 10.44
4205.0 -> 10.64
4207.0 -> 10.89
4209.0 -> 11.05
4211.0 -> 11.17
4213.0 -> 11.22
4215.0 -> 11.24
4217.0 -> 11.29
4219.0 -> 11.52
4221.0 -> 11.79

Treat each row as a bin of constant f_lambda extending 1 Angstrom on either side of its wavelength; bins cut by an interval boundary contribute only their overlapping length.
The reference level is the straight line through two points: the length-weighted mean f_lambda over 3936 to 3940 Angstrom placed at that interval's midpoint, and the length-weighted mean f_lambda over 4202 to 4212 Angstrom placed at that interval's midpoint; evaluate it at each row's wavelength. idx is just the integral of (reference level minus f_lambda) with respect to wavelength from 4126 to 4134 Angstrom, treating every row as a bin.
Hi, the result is 23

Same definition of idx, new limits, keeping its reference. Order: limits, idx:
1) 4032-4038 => 6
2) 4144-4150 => 5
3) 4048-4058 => 16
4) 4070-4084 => 17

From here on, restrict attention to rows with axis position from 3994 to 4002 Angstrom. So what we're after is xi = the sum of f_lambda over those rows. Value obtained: 34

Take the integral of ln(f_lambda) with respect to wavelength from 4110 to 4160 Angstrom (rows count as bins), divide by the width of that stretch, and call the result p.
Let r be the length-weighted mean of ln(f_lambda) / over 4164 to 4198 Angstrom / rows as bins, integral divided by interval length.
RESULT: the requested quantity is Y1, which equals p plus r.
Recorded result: 4.42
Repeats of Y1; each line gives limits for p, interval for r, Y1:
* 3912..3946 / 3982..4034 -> 4.38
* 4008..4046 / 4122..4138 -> 4.13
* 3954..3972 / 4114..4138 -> 4.12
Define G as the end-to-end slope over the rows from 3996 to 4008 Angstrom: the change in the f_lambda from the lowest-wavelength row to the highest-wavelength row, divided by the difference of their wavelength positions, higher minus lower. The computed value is -0.018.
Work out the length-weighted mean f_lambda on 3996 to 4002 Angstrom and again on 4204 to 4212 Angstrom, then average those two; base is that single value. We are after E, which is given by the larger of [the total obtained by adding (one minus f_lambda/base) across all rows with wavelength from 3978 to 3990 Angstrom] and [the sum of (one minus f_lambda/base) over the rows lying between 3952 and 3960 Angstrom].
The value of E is 0.59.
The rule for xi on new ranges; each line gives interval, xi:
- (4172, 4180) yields 41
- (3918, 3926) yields 38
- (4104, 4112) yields 34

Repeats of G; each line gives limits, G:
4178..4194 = 0.026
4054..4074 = 0.029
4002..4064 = -0.011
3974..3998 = -0.024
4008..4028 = 0.014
